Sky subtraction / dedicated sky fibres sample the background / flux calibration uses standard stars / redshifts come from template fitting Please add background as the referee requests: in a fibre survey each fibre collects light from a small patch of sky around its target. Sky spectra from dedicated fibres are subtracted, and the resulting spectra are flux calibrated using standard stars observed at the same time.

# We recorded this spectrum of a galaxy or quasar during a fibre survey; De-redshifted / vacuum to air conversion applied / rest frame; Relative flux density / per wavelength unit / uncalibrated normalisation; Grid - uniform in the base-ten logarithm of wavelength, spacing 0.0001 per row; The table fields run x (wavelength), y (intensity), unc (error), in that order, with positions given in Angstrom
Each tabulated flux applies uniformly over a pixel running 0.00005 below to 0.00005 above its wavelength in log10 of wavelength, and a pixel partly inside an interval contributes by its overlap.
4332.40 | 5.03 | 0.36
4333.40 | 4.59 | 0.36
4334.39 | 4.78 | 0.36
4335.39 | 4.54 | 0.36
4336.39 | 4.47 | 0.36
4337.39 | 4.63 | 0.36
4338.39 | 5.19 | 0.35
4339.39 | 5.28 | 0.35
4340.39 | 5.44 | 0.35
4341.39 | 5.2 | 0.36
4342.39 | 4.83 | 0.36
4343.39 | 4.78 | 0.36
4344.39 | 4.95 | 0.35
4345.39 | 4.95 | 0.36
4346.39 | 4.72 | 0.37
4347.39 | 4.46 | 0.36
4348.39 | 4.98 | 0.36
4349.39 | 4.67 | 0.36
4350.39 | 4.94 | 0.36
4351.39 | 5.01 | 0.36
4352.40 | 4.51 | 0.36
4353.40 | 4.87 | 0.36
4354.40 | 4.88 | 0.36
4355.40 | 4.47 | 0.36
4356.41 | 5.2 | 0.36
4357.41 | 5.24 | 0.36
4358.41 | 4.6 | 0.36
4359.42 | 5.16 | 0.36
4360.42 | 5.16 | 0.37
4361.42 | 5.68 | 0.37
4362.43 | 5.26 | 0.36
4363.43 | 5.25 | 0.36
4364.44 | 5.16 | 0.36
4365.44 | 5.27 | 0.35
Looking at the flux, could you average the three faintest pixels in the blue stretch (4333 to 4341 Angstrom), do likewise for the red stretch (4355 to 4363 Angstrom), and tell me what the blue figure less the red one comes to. -0.21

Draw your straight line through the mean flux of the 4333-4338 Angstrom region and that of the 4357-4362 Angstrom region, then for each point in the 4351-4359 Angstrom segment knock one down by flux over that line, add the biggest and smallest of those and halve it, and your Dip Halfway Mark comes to 0.05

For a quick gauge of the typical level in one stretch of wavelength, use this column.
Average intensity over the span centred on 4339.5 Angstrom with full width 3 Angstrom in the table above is 5.30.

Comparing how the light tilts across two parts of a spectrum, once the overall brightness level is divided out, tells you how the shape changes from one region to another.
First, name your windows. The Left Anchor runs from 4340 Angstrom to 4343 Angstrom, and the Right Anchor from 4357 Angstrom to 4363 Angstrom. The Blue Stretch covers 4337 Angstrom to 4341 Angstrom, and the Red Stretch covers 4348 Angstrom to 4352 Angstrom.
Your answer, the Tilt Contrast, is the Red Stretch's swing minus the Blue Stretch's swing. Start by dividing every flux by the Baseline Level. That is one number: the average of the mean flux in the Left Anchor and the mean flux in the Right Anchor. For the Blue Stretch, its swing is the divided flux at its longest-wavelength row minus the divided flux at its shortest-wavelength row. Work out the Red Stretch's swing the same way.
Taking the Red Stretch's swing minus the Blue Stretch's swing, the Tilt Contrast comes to -0.15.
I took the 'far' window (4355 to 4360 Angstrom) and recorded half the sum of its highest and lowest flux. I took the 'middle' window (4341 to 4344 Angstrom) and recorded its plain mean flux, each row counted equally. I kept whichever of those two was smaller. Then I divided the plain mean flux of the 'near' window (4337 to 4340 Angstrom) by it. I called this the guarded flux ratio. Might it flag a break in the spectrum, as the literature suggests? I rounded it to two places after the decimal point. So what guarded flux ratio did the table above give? 1.04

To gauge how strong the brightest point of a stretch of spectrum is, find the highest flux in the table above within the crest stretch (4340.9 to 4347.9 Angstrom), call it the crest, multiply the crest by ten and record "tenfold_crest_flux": 52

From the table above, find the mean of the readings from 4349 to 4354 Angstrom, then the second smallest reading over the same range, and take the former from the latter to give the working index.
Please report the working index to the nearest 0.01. -0.13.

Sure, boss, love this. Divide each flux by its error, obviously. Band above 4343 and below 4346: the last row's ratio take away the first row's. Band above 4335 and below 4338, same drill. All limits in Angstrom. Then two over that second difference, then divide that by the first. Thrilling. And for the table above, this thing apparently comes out 17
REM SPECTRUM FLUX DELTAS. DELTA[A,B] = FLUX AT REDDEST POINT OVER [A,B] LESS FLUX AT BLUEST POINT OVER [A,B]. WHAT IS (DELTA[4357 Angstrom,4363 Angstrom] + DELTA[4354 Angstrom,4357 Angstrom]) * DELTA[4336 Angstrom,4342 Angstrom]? 0.25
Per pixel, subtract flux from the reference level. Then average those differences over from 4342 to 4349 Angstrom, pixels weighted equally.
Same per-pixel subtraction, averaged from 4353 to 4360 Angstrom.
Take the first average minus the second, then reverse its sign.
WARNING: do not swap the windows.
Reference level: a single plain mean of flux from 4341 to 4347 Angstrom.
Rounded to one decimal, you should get -0.1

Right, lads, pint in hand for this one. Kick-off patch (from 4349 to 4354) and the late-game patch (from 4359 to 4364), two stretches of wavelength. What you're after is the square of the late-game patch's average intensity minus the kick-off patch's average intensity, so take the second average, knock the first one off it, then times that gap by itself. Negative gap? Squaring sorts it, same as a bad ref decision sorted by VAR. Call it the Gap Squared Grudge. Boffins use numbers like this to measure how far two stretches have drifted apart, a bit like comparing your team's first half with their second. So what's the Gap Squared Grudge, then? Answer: 0.25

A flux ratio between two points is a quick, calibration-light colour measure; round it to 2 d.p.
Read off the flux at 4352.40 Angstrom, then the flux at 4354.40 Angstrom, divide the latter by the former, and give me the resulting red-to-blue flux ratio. 1.08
